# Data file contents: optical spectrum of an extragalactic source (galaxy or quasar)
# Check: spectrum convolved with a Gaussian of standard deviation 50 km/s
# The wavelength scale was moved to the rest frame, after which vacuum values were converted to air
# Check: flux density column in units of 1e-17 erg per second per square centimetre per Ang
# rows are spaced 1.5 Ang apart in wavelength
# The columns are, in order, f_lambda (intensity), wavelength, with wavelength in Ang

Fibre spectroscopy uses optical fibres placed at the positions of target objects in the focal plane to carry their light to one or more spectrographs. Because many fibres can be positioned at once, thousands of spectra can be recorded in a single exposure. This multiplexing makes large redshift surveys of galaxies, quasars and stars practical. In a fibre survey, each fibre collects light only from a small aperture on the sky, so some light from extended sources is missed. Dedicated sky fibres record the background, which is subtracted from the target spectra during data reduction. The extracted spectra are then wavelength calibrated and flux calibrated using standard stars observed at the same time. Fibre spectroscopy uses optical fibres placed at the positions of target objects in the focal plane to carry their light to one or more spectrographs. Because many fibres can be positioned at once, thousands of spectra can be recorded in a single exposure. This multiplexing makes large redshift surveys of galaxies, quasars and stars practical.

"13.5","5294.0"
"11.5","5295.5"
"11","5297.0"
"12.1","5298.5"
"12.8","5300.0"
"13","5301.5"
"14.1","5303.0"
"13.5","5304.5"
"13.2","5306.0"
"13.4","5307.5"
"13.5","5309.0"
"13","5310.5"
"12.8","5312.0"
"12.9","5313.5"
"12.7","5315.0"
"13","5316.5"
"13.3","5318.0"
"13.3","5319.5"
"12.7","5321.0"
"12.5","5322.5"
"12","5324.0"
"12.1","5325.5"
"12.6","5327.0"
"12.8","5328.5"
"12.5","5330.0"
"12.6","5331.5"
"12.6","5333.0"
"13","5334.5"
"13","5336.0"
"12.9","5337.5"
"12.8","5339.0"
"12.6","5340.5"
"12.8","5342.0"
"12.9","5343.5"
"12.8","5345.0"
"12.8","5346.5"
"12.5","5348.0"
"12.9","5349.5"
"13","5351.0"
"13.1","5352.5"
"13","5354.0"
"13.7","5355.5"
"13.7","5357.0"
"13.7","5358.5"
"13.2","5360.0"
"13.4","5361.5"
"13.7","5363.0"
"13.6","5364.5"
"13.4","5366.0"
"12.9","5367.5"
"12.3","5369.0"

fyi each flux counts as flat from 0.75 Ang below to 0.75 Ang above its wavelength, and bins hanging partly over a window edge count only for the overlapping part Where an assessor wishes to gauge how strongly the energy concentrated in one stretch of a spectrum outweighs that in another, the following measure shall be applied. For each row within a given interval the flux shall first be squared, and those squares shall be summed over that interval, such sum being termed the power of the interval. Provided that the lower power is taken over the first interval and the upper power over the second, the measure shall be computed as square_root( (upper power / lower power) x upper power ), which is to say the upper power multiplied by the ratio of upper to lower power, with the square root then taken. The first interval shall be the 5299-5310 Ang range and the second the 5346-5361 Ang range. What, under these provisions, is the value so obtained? 49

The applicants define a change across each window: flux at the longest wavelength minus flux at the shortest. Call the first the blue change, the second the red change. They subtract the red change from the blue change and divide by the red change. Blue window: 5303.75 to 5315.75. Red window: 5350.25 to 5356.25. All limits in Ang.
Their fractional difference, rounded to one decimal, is -2.1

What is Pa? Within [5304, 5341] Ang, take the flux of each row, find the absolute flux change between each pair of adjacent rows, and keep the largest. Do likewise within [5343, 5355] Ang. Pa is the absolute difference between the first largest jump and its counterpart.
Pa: 0.2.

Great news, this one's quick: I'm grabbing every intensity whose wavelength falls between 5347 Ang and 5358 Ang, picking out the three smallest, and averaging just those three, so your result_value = 12.8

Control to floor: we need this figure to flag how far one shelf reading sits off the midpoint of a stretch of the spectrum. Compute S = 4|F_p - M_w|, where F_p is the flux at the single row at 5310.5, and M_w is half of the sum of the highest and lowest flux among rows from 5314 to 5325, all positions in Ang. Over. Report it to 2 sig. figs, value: 1.4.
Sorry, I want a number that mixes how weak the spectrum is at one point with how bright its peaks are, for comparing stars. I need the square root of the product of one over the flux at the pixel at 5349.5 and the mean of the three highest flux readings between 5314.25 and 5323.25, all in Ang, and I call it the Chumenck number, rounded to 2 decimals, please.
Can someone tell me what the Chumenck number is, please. 1.01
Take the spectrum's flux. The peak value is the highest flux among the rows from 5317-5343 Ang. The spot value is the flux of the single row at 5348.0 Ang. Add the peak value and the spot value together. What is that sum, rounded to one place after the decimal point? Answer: 25.8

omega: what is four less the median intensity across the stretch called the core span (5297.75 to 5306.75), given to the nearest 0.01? -9.10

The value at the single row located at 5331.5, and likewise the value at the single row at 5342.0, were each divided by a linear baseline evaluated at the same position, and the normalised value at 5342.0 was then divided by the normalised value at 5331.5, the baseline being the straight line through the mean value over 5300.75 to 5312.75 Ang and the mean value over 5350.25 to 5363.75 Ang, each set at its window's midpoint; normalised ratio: 1.01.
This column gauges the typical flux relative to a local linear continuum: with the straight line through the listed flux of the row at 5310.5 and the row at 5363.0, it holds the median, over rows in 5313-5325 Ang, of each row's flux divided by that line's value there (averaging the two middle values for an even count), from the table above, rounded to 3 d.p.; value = 0.981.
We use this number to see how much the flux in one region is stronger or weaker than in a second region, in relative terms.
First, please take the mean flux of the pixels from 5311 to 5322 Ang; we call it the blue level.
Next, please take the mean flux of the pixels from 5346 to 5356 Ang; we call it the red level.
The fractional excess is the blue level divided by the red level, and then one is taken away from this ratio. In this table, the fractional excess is -0.003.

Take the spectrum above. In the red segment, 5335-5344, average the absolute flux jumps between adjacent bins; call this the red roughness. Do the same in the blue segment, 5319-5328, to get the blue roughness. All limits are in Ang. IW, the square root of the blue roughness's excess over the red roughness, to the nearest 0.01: 0.49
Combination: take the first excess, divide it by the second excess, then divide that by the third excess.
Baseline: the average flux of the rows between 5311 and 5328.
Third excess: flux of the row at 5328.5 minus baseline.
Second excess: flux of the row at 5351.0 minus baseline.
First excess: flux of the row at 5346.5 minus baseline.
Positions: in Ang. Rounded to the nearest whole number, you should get 4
